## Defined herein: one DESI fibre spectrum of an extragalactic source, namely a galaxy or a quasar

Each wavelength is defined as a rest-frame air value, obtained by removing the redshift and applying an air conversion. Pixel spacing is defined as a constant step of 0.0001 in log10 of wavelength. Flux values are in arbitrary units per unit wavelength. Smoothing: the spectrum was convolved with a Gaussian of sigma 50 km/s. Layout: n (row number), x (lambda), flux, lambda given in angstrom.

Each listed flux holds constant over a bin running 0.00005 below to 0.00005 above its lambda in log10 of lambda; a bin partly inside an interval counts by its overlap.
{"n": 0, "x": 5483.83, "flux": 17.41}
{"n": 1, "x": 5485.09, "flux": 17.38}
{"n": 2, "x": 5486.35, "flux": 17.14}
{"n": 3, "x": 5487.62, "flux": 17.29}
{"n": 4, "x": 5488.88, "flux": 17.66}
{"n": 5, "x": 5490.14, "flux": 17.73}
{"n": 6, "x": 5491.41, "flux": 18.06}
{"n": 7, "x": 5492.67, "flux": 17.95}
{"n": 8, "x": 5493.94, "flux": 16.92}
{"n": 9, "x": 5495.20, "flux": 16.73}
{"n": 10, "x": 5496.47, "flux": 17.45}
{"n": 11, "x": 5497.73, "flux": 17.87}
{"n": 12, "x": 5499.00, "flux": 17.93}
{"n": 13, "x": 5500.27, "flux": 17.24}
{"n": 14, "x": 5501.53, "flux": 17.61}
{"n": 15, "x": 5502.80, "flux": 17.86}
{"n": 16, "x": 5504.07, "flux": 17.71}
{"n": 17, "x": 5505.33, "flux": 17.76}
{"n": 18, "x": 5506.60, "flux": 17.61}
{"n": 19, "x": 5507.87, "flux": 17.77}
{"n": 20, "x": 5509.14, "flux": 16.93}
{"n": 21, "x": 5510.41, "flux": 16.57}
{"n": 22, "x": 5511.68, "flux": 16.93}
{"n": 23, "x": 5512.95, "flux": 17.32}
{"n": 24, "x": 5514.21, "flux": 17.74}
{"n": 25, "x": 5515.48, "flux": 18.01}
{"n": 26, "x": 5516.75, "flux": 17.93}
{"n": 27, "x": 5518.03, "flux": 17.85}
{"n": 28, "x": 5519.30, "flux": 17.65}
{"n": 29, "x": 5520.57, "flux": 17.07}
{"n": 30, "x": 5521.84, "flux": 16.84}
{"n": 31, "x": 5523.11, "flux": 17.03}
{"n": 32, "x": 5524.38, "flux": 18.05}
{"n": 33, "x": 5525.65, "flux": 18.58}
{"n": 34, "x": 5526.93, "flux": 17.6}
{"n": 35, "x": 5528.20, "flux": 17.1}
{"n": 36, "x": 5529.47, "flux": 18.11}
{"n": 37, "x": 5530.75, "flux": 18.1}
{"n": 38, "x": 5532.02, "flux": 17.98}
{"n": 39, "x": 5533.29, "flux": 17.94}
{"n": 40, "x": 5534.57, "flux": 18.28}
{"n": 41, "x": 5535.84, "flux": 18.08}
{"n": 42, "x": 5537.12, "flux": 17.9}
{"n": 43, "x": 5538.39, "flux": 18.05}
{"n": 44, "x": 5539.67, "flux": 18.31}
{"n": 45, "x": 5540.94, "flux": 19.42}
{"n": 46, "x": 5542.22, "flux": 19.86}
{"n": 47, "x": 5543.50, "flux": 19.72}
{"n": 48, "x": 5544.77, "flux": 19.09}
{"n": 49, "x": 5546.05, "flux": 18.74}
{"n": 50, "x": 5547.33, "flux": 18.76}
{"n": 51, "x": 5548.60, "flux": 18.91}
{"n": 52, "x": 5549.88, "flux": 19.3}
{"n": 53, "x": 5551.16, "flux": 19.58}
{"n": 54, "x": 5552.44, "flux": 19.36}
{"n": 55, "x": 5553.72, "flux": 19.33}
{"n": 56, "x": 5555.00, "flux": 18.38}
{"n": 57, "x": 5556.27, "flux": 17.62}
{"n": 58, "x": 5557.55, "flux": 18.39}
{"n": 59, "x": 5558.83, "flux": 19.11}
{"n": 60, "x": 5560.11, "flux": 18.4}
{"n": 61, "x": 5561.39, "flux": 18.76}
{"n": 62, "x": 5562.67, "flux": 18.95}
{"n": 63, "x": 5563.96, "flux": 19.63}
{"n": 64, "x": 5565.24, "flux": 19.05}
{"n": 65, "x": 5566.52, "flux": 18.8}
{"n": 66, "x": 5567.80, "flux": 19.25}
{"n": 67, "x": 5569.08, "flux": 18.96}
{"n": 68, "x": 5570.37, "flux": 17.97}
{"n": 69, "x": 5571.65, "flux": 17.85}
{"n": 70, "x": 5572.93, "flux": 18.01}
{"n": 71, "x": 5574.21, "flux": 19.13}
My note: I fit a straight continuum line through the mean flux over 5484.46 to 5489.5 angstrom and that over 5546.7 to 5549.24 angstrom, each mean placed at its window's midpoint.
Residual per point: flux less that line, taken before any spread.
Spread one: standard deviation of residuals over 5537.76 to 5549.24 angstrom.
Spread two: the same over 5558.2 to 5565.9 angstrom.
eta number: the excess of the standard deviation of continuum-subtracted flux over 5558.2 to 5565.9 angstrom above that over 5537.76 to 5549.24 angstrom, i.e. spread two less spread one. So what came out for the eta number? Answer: -0.21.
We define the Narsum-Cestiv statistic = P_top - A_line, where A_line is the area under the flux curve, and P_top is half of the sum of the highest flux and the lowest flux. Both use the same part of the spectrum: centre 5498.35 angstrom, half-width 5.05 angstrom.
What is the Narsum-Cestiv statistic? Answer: -159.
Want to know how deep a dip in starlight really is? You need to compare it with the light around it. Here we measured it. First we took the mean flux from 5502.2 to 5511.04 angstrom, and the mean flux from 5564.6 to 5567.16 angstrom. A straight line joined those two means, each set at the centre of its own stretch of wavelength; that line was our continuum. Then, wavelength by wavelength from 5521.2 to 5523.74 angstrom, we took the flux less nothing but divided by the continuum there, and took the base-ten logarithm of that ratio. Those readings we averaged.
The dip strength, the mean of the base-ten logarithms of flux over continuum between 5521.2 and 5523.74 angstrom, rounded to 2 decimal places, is -0.02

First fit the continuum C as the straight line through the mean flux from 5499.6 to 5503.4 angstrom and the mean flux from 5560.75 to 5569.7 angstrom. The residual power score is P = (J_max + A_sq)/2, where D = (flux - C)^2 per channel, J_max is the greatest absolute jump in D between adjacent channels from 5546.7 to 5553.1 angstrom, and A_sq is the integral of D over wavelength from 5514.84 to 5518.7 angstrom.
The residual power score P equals 0.20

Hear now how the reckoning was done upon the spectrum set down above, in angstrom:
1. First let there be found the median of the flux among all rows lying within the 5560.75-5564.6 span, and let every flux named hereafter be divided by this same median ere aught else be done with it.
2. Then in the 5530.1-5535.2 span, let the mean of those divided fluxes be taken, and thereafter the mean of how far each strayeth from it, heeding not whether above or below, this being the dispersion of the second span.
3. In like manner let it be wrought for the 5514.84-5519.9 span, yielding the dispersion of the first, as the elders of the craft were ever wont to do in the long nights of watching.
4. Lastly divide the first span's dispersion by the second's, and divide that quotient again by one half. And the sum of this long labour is 1.9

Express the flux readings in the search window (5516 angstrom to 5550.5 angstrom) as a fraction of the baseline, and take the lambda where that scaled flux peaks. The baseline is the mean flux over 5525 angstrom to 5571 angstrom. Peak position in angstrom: 5542.22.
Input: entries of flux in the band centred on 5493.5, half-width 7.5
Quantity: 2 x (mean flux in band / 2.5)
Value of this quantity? 14.0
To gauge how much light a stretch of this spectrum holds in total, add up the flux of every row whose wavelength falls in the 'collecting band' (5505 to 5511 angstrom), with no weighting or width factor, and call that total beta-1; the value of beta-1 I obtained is 86.6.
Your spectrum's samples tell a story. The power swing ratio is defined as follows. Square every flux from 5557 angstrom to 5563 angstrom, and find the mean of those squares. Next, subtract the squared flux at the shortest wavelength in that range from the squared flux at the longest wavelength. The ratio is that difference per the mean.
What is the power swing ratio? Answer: 0.060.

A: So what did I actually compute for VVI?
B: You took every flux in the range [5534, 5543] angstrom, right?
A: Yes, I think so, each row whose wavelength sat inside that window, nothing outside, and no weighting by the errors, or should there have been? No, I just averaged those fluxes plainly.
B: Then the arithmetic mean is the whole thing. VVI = 18.6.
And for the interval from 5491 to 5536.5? 17.6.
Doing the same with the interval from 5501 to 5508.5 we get 17.7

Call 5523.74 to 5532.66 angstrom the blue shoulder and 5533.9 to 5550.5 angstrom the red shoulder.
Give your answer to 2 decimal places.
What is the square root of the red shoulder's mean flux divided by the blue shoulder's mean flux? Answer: 1.02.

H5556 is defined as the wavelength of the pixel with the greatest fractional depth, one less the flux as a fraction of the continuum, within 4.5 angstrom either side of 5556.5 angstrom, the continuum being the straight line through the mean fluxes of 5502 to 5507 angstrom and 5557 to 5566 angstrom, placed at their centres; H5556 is 5556.27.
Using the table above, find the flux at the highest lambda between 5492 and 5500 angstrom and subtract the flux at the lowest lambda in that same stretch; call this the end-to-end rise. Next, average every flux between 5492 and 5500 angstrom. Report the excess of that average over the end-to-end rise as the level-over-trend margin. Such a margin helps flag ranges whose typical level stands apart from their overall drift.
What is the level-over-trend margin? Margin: 17.5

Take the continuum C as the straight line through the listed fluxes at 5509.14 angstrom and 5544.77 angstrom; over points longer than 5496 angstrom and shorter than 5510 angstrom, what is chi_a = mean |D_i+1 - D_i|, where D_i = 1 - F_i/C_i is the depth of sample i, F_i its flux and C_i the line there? 0.0186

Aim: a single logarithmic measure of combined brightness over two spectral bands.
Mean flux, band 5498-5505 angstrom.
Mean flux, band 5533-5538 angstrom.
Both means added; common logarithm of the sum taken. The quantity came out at 1.553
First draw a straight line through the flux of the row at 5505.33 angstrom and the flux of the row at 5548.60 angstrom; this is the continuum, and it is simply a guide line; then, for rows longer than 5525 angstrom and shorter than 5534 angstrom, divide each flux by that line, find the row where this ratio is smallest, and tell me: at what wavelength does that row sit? 5528.20 angstrom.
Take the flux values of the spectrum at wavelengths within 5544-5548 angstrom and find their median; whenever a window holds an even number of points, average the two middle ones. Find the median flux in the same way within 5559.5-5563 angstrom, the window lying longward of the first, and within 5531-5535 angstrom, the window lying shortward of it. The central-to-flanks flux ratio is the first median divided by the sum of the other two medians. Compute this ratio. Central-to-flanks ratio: 0.51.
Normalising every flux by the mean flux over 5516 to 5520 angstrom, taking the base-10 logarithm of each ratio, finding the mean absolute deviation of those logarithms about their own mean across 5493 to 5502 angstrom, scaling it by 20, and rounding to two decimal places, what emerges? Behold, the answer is 0.18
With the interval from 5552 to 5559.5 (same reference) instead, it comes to 0.26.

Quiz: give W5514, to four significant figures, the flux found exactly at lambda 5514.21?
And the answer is 17.74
